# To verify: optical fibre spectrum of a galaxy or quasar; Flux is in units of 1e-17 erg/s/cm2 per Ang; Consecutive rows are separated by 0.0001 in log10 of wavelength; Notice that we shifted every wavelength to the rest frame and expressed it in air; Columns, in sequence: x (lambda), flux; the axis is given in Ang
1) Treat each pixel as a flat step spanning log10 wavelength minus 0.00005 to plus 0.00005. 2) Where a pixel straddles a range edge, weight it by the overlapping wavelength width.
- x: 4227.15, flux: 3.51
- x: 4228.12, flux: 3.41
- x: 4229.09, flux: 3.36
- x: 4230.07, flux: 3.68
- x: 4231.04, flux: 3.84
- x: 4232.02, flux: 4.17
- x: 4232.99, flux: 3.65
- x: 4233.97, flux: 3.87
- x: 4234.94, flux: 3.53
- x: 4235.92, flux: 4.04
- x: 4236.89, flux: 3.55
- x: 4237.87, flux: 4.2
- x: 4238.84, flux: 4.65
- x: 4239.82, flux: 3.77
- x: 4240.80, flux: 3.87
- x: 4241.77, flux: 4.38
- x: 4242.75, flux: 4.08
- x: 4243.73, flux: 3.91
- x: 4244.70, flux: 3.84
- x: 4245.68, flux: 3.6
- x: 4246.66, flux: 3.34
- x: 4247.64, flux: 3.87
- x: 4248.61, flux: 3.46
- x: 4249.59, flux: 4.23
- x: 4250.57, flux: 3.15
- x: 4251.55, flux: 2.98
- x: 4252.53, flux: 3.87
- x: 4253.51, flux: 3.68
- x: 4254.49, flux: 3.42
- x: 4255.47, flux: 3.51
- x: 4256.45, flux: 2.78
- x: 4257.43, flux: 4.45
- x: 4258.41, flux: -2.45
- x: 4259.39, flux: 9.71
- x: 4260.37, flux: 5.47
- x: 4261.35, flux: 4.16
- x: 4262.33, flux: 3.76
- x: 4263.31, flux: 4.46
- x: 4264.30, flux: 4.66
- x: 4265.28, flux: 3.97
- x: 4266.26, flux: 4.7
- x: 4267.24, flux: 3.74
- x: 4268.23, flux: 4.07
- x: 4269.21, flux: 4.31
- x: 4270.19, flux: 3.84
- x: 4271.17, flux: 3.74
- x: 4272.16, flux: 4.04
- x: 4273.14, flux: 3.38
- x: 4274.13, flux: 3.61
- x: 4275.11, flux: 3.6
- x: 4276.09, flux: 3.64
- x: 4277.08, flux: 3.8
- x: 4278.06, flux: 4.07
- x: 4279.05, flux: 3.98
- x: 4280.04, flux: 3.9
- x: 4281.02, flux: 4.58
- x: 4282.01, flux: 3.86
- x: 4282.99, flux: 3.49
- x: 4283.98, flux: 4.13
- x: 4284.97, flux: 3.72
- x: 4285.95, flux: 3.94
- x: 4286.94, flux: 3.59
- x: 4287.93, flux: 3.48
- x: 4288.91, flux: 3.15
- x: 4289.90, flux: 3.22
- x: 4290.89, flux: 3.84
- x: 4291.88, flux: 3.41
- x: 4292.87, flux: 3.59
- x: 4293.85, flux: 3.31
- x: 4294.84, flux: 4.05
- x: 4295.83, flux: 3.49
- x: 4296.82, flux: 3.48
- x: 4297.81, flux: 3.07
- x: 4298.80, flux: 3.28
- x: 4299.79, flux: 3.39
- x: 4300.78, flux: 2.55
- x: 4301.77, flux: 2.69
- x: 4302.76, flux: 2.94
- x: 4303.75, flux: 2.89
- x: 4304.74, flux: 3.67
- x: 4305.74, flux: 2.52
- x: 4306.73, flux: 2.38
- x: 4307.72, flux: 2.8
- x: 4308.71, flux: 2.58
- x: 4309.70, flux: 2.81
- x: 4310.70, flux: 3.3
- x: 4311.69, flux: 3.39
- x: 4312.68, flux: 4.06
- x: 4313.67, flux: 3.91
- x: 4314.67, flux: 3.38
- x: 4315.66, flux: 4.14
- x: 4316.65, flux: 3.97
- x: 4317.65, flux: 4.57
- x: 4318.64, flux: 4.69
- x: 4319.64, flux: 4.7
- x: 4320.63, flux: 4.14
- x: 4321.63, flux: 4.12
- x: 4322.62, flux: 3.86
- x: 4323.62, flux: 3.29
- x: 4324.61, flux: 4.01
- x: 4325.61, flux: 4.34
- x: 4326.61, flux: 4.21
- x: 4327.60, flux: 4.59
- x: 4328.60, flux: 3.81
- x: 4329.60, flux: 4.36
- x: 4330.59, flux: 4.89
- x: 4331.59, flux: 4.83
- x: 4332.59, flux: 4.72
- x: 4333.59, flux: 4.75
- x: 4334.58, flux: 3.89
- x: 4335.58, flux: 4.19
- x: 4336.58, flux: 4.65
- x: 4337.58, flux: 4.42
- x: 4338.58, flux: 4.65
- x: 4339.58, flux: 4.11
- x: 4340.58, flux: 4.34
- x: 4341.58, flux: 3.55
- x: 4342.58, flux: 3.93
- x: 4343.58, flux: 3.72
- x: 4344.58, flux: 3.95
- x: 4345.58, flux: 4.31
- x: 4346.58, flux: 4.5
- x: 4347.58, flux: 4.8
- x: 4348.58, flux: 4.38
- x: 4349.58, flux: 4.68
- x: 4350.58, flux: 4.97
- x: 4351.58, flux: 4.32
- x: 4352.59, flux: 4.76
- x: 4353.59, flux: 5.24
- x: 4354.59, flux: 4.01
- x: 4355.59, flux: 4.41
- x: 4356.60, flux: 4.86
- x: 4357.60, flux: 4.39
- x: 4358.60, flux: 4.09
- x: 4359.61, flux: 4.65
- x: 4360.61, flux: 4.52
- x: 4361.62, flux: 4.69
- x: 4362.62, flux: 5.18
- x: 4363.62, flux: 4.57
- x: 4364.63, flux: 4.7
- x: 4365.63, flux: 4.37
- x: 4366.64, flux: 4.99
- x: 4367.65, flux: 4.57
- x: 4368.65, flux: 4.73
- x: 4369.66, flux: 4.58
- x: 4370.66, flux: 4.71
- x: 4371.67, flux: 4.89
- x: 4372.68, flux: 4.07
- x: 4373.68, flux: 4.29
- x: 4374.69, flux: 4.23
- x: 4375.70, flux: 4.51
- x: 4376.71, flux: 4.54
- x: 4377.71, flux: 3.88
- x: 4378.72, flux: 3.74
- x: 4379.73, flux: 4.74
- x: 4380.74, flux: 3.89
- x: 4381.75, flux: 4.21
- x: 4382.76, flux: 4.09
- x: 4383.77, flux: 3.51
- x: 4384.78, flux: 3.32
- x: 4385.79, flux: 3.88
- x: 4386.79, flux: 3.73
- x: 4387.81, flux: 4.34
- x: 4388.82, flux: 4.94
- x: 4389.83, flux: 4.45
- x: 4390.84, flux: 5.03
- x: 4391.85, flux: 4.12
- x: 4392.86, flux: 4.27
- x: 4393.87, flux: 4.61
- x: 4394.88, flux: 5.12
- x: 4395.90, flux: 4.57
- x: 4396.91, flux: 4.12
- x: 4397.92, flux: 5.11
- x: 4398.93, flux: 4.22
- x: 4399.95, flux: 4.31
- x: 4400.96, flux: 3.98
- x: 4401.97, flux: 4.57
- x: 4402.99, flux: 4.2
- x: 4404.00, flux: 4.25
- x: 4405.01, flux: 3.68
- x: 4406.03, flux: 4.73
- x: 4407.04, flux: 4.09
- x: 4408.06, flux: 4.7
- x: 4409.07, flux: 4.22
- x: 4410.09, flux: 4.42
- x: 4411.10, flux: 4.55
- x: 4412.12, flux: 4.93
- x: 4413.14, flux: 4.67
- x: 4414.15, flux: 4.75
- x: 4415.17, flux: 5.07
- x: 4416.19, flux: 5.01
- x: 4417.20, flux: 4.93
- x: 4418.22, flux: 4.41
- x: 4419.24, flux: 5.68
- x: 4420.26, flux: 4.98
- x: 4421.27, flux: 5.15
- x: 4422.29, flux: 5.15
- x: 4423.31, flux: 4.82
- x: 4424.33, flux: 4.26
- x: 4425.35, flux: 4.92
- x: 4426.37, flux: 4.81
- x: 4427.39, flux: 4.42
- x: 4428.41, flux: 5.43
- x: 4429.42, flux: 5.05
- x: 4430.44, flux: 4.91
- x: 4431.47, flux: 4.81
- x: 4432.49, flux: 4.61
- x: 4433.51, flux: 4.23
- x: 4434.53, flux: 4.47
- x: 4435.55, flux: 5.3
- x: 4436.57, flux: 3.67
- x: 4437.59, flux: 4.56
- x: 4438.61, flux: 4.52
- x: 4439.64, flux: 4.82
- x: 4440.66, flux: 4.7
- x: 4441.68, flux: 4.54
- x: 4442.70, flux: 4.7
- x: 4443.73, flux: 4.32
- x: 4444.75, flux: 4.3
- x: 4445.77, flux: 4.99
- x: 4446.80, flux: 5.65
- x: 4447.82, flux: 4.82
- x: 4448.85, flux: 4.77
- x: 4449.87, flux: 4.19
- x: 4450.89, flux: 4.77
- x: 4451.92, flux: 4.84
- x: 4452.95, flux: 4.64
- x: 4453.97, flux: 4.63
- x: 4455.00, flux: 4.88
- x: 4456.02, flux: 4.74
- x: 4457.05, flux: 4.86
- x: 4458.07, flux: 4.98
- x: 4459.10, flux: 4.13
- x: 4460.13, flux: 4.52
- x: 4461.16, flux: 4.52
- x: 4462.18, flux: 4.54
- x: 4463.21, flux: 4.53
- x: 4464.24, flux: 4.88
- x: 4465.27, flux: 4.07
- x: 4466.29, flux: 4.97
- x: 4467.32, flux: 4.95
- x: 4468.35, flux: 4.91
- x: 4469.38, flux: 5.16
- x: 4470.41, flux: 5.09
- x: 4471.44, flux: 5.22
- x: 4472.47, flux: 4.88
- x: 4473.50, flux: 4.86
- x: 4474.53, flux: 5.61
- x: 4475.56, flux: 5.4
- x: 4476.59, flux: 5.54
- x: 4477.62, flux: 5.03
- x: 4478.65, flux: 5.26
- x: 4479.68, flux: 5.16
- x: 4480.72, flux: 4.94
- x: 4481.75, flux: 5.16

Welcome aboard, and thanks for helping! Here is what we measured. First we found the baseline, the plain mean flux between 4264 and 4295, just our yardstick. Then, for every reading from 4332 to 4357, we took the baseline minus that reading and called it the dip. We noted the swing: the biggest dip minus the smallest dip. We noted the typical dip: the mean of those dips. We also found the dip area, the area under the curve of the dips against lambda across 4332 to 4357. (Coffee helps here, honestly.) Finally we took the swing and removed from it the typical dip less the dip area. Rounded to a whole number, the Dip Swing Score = -12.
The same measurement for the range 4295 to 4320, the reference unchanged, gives 13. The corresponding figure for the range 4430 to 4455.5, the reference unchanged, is -19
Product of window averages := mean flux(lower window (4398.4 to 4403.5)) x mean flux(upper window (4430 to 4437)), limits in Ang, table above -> 19.5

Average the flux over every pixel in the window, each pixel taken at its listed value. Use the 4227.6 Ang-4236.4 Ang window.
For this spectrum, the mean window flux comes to 3.7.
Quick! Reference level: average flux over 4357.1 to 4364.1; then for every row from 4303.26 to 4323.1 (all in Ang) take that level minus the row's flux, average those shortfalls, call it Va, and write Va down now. 1.0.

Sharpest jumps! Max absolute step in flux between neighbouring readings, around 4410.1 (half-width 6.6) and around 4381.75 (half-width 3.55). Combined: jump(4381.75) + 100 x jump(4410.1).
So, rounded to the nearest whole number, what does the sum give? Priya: 106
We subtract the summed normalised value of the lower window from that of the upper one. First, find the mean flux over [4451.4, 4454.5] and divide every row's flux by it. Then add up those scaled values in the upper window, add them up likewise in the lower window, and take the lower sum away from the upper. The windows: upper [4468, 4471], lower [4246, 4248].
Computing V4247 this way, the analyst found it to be 2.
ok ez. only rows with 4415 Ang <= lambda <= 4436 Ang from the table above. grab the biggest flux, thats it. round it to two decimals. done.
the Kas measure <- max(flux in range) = 5.68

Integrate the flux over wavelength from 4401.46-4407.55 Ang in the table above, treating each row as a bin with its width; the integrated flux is 26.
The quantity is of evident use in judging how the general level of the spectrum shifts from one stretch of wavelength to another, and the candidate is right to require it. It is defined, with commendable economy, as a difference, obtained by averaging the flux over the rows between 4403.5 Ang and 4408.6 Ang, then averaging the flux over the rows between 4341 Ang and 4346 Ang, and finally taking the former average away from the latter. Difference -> -0.40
